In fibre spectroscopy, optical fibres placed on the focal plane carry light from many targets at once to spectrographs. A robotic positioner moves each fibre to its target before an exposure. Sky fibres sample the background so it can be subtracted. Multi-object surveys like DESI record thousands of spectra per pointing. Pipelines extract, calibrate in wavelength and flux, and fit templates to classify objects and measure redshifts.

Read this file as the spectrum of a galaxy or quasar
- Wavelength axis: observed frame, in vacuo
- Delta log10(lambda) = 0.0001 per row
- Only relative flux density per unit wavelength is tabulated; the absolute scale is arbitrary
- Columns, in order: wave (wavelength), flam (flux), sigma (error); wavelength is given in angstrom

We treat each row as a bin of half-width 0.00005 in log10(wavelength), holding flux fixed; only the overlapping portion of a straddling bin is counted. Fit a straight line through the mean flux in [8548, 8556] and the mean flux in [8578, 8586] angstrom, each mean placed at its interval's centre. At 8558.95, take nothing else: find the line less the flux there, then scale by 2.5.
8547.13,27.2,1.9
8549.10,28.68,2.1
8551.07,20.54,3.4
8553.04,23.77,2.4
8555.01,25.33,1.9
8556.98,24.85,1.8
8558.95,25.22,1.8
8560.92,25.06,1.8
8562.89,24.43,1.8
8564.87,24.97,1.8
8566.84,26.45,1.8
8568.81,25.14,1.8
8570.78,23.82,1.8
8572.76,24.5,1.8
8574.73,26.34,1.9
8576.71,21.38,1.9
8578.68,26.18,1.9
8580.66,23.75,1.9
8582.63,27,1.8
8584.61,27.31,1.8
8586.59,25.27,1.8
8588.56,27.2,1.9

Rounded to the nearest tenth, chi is -0.7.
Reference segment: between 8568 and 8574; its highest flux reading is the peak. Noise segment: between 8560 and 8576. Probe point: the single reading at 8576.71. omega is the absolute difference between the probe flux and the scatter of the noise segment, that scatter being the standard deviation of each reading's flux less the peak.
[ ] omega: 20.5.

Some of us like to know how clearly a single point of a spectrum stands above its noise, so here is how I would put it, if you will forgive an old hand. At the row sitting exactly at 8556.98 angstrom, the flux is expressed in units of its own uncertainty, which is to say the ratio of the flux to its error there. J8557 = 13.8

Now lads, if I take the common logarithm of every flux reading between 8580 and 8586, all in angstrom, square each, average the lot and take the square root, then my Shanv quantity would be 1.41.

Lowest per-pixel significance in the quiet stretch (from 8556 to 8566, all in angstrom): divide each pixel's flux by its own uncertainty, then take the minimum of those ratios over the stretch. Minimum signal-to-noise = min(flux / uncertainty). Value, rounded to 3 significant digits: 13.6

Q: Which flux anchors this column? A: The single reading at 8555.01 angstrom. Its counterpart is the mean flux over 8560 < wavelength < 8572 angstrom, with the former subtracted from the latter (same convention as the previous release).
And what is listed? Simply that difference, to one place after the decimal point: -0.4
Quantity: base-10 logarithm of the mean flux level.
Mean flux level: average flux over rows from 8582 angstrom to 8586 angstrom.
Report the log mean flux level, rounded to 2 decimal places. 1.43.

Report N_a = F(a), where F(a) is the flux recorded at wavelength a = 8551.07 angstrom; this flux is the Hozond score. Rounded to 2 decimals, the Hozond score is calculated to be 20.54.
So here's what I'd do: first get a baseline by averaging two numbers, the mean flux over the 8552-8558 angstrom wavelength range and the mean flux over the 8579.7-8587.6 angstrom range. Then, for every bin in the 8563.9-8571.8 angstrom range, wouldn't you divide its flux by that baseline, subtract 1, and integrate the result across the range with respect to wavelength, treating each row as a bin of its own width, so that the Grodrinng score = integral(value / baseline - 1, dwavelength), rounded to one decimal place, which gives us 0.0 angstrom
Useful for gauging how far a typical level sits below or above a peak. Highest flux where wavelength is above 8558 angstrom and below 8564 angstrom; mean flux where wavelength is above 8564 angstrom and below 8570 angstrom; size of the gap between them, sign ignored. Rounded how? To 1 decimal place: 0.3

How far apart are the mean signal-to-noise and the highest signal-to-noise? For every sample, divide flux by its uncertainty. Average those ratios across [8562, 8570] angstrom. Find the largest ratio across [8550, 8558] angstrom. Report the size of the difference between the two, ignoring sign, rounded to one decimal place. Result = 0.2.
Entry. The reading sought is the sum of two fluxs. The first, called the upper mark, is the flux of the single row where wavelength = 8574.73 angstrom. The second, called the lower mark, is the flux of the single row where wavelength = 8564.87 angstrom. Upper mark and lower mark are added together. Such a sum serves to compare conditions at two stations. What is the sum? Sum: 51.3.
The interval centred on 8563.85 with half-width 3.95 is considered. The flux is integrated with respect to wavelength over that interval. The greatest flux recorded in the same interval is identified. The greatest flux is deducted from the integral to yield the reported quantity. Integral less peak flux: 173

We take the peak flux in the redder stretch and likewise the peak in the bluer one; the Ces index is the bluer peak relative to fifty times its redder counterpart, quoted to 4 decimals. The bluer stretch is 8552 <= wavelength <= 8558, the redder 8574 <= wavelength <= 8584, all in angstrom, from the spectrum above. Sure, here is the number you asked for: 0.0188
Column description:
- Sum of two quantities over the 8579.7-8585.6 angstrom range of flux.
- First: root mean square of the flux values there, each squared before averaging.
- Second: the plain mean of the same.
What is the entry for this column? 52.1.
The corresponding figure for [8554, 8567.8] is 50.4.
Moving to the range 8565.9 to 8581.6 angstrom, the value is 49.4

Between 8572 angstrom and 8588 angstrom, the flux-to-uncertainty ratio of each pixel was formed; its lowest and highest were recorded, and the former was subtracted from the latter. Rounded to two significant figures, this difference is 3.9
